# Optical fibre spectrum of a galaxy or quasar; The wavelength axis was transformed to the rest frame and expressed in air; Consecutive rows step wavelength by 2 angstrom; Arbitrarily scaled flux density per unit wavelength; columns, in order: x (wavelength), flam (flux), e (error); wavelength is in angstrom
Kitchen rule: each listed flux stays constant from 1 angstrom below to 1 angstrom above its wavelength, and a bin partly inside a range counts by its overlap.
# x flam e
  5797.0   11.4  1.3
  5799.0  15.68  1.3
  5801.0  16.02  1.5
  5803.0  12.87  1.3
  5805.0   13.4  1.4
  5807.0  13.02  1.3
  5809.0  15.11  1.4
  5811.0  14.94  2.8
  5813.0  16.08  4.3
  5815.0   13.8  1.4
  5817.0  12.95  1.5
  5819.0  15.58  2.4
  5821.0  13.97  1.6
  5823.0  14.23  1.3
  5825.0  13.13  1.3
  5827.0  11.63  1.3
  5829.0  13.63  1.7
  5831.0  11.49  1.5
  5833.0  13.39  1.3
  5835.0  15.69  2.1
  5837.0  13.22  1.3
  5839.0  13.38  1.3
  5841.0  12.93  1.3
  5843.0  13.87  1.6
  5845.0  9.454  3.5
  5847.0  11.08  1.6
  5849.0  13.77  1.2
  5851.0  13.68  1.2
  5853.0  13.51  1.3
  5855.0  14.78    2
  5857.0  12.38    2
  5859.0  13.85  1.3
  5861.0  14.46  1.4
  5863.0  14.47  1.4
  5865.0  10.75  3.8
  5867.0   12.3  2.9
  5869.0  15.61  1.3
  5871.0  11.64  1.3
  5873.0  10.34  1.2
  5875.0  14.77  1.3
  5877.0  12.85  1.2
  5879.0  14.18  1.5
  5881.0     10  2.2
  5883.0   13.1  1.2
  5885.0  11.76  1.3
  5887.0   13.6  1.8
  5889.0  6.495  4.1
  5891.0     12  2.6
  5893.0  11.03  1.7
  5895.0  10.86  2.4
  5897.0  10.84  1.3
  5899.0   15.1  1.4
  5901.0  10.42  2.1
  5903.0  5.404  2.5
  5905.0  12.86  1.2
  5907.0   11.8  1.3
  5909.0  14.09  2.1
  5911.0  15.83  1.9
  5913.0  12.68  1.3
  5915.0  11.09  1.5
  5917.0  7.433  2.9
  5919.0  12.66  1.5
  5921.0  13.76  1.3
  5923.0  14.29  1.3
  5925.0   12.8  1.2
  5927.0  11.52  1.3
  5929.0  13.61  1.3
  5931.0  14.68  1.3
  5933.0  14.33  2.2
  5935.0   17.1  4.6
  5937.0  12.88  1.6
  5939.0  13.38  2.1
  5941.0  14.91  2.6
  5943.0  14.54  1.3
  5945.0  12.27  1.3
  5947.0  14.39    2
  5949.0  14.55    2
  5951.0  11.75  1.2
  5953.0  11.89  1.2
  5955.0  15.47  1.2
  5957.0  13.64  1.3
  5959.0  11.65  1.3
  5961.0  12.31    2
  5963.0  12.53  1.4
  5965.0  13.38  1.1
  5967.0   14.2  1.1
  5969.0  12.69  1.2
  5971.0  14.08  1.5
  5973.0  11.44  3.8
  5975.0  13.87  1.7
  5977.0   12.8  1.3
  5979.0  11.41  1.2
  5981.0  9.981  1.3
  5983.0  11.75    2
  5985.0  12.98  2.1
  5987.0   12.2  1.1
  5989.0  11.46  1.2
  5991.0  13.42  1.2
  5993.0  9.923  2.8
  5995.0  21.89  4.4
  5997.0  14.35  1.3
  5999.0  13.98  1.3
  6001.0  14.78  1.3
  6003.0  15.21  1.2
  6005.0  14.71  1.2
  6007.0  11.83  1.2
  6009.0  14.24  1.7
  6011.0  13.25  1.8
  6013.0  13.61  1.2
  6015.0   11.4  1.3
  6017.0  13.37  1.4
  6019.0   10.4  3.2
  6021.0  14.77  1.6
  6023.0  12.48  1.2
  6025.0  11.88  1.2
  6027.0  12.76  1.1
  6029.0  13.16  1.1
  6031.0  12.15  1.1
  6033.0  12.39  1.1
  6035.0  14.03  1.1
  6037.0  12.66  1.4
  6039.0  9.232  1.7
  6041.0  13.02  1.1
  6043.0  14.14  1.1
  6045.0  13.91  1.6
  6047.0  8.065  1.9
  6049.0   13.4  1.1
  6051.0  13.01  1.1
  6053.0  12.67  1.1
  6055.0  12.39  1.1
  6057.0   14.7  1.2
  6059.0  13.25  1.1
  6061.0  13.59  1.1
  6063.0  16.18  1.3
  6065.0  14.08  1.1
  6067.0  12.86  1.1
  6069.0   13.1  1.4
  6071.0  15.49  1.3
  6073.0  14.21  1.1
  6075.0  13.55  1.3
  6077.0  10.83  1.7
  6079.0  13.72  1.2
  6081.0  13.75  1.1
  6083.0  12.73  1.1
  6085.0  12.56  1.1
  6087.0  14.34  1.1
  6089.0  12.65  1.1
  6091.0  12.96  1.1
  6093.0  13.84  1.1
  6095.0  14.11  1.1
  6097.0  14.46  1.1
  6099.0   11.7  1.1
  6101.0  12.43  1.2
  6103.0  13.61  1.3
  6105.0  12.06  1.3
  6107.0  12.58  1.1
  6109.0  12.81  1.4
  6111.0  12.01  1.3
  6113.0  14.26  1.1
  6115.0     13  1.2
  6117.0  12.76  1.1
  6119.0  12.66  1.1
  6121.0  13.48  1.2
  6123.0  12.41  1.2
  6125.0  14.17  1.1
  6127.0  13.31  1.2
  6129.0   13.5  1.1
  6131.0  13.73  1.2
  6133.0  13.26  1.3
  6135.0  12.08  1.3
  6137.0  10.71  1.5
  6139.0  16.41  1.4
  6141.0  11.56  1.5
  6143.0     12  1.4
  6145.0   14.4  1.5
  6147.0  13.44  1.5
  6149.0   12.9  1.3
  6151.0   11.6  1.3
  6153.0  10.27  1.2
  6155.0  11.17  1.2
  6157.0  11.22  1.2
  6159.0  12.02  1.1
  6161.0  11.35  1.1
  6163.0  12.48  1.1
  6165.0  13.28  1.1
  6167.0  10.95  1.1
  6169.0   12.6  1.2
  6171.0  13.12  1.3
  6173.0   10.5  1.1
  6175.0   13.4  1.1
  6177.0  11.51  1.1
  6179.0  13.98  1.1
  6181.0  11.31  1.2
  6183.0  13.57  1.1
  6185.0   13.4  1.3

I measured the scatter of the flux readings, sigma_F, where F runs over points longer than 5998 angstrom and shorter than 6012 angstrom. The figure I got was 1.1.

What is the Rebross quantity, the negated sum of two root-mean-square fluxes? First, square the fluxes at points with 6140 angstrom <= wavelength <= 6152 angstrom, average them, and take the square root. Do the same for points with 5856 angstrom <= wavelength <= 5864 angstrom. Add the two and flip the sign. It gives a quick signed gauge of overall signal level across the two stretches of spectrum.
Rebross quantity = -27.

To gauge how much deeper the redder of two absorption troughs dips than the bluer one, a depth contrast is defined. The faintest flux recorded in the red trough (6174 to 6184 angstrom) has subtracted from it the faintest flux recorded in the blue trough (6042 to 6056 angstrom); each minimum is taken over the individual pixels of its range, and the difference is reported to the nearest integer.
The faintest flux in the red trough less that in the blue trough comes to 3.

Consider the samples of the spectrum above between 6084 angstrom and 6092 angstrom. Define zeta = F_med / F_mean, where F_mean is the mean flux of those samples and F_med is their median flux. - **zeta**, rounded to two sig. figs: 0.98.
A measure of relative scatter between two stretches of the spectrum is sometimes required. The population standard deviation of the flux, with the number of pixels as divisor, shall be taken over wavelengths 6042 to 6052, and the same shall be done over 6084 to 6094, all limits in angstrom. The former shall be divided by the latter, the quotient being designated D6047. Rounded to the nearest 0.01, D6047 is 3.22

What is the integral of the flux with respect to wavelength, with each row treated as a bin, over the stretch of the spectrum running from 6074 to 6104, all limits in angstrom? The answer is 394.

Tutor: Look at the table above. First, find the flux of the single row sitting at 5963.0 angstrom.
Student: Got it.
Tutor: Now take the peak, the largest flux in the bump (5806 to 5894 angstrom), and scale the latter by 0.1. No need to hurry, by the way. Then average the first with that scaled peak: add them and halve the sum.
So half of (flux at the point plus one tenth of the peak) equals 7.1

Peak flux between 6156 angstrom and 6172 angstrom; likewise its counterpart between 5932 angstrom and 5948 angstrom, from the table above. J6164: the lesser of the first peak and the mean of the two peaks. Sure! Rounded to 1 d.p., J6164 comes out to 13.3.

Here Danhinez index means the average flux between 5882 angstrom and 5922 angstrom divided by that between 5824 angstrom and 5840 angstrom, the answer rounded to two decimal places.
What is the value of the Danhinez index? 0.88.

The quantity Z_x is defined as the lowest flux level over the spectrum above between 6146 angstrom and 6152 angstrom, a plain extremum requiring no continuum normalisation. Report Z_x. 11.6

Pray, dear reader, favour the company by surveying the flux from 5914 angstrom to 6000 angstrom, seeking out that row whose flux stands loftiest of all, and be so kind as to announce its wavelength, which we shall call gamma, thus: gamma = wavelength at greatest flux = 5995.0 angstrom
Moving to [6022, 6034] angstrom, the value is 6029.0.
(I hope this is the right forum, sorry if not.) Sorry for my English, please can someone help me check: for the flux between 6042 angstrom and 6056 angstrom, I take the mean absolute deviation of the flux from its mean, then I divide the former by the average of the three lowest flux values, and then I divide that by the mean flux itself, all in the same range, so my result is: 0.0094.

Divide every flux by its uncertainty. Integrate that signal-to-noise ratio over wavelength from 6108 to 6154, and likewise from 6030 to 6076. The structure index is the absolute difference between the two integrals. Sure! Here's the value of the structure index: 34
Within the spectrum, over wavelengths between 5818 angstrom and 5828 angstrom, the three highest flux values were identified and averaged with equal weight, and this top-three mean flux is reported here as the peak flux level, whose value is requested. 14.6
